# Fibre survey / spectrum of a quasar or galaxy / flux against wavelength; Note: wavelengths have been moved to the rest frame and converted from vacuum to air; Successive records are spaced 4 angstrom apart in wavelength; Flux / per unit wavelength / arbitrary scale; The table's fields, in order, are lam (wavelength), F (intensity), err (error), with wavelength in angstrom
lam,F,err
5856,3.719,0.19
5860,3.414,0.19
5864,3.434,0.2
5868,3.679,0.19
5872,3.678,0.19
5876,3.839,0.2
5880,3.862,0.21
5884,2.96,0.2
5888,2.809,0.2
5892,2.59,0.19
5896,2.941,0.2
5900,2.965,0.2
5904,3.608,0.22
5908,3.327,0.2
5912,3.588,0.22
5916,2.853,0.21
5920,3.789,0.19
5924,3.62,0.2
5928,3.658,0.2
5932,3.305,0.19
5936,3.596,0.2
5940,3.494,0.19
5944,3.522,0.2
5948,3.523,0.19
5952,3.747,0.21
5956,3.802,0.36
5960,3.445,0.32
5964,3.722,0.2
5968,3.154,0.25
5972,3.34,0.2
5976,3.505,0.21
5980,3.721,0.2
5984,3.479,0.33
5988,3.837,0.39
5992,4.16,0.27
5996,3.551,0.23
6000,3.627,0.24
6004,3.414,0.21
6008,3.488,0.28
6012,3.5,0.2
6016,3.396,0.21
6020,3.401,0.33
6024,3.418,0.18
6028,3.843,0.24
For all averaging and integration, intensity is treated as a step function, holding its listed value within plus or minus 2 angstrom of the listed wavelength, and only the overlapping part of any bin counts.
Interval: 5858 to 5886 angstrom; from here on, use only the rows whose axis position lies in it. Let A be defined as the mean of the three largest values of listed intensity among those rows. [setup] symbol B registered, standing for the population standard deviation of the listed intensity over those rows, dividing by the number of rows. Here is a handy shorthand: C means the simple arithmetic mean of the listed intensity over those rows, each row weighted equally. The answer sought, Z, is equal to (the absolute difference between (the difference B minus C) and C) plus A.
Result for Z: 10.6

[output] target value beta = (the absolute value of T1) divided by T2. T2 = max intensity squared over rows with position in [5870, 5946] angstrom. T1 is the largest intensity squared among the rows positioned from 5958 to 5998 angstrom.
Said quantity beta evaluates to 1.16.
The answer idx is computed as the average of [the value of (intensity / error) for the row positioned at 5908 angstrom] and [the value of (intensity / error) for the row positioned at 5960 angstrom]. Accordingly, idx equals 13.7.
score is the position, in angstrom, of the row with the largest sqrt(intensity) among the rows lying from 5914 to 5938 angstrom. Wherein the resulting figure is 5920 angstrom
